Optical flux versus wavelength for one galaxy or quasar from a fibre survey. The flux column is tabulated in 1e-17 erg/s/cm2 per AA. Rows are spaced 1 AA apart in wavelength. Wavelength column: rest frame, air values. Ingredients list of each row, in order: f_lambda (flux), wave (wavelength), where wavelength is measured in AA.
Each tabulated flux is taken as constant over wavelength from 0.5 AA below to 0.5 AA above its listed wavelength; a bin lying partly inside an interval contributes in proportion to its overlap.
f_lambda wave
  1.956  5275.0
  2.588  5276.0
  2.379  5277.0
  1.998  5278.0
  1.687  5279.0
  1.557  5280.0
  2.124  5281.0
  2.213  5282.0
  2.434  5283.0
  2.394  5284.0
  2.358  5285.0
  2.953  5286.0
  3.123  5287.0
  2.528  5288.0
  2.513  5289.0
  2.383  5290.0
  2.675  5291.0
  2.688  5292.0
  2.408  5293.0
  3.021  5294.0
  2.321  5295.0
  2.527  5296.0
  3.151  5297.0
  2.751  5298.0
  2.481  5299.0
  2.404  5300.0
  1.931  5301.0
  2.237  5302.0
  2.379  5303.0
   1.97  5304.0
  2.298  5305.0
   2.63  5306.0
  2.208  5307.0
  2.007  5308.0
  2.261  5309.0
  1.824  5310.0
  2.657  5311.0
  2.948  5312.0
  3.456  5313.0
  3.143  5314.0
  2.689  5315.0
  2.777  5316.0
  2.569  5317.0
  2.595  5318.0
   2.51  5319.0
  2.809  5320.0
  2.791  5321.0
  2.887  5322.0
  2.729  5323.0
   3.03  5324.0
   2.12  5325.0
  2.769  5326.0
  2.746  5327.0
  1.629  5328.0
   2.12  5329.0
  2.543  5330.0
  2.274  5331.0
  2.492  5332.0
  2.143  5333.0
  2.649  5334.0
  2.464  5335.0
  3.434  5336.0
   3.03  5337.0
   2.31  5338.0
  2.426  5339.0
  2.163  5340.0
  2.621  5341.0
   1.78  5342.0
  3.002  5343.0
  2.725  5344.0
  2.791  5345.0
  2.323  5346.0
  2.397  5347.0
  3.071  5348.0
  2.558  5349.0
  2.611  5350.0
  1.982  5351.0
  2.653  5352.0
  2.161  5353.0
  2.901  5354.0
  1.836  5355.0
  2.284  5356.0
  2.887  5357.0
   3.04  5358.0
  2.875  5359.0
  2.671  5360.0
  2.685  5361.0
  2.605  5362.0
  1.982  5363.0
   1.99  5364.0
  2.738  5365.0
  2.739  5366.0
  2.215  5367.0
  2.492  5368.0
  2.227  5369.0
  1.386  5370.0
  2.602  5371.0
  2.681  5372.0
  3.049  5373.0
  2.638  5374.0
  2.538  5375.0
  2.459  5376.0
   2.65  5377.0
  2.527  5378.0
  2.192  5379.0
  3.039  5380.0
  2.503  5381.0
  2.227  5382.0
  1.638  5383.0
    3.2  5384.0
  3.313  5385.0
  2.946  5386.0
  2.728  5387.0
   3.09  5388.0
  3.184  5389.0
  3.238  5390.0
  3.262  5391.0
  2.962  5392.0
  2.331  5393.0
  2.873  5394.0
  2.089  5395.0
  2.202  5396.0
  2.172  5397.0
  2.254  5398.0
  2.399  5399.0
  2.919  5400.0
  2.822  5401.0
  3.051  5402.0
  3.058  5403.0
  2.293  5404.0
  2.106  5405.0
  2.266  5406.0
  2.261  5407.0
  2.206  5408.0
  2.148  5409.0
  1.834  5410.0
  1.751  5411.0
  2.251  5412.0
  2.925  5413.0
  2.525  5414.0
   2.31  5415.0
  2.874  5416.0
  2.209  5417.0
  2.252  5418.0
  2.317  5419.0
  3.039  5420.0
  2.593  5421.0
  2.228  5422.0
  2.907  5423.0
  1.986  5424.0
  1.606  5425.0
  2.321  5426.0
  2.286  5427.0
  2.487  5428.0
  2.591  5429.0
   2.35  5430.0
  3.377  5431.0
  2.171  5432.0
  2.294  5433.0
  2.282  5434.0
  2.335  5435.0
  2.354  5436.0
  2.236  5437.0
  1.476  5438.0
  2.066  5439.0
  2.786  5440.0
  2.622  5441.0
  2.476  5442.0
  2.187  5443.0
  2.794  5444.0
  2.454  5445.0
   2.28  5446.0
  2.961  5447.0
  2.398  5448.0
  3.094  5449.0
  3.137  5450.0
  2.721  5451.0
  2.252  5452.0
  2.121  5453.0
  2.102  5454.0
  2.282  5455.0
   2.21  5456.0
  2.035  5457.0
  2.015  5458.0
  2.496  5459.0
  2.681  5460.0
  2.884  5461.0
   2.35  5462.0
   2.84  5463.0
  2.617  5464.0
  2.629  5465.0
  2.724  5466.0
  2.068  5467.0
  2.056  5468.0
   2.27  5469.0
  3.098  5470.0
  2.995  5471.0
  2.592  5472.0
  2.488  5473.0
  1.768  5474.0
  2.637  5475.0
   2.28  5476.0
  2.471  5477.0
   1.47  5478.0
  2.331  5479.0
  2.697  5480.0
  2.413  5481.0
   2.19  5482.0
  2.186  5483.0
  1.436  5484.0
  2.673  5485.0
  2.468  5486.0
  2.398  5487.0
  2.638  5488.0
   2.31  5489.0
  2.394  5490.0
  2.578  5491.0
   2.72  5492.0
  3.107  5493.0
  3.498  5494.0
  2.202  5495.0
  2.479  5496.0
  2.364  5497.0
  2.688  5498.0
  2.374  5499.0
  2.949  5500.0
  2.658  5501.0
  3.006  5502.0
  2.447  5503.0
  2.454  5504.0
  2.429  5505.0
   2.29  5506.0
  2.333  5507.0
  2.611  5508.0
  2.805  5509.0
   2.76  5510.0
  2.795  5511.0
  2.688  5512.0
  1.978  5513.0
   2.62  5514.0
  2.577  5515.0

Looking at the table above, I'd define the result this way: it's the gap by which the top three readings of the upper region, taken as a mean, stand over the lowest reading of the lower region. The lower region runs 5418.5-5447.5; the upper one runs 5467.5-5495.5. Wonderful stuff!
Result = 1.8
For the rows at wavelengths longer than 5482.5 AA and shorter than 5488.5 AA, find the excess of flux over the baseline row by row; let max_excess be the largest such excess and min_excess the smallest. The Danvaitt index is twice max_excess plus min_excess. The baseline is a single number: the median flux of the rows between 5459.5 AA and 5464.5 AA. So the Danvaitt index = -1.3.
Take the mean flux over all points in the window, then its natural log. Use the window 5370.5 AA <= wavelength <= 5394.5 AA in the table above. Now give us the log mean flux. 1.01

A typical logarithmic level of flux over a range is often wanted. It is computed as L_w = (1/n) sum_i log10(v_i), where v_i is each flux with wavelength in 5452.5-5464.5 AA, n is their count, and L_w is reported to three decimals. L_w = 0.374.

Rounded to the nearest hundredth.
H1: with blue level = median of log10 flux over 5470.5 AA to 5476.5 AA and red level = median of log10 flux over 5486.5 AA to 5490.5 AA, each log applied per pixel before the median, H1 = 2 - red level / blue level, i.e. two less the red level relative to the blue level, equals 1.06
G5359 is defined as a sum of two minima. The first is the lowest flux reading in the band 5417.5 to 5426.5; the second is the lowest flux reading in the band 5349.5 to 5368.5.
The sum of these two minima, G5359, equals 3.4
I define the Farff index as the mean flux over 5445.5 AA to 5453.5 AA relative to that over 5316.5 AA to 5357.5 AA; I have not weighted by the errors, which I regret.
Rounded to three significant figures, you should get 1.03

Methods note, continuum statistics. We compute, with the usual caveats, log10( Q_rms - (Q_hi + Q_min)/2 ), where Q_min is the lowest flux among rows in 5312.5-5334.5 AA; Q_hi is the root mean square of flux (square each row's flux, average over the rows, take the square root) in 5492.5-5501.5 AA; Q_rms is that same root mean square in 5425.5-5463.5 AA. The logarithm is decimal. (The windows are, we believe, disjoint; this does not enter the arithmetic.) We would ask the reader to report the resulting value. -0.54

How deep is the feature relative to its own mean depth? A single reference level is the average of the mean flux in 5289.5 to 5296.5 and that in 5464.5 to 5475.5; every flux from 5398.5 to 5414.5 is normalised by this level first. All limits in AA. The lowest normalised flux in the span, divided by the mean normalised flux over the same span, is 0.72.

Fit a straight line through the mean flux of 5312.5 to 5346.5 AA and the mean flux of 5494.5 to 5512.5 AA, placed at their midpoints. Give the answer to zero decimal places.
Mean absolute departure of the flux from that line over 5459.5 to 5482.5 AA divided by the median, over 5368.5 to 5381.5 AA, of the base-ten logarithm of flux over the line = -30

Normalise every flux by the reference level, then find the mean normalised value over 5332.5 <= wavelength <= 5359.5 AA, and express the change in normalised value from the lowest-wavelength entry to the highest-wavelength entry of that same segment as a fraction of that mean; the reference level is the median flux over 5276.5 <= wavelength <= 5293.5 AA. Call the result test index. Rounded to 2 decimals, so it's 0.29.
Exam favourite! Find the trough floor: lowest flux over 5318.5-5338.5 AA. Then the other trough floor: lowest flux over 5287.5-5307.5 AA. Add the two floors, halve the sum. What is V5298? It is 1.78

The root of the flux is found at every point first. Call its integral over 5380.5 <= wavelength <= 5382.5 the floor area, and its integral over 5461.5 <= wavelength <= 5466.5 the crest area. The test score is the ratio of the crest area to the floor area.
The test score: 2.6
